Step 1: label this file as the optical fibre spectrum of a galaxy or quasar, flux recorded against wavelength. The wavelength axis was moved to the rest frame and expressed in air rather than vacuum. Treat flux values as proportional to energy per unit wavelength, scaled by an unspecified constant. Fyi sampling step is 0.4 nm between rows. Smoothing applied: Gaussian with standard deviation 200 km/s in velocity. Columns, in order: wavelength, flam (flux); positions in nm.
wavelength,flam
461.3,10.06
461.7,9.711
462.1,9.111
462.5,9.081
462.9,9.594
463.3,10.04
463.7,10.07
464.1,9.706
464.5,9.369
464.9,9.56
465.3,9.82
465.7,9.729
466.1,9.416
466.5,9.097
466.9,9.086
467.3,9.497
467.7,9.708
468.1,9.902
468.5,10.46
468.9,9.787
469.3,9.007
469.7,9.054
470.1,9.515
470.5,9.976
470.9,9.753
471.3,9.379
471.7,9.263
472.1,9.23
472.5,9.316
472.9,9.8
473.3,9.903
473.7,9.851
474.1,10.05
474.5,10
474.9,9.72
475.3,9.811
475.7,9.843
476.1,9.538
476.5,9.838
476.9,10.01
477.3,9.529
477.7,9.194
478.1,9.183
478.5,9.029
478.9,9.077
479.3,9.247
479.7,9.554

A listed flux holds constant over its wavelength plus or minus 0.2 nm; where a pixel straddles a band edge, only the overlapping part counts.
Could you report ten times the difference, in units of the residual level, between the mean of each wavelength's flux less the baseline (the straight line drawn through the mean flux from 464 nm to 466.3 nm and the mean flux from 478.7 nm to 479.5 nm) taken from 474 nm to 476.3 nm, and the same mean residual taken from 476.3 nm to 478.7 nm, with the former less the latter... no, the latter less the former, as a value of -3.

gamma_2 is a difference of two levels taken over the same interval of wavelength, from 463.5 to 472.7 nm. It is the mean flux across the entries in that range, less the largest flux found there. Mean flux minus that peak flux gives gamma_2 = -0.91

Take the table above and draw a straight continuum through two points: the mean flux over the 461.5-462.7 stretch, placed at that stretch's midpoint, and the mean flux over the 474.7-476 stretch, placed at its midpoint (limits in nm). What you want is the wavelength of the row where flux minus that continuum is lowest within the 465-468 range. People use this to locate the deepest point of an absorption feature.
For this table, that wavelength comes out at 466.9 nm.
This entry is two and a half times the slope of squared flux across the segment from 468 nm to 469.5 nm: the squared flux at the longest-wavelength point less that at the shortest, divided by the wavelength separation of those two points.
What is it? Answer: -35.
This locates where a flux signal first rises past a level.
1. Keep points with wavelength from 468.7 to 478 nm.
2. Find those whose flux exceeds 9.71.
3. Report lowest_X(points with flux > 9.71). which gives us 468.9 nm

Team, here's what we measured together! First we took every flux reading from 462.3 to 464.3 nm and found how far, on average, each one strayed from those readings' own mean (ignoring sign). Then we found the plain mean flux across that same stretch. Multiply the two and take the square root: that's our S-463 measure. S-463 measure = 1.7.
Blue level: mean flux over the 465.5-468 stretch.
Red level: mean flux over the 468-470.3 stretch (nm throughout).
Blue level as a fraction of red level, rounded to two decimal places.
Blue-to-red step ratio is 0.98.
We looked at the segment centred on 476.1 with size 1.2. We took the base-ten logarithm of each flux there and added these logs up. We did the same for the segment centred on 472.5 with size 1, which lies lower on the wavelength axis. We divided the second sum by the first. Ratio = 0.99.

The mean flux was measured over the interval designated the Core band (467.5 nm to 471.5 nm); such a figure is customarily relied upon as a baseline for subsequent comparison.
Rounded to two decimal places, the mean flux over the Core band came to 9.65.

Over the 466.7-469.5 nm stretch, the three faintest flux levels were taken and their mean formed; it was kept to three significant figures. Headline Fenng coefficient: 9.20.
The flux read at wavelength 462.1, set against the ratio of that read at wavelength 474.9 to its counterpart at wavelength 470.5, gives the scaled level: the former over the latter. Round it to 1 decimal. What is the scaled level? 9.4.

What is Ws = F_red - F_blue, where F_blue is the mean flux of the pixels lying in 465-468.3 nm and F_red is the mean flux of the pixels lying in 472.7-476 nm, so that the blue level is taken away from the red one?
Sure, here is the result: 0.3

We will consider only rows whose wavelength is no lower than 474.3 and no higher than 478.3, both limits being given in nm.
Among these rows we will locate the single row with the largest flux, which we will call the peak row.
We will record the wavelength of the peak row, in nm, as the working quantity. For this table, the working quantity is 476.9 nm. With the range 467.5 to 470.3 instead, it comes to 468.5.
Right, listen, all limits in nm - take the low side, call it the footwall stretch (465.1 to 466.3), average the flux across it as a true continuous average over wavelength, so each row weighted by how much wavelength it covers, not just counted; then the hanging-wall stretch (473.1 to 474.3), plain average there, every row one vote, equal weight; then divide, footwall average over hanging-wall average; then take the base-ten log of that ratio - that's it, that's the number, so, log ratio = -0.012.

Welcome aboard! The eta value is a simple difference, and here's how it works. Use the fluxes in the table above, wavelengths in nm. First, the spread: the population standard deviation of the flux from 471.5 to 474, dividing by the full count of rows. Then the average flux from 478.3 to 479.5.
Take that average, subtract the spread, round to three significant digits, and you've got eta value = 8.82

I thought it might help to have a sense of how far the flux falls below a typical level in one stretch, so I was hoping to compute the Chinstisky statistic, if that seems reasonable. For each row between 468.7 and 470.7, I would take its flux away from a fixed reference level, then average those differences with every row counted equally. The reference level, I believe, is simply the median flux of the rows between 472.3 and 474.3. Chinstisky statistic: 0.38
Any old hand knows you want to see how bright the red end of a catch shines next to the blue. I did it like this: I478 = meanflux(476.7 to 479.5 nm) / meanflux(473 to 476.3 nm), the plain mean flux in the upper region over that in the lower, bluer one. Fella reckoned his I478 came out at 0.948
